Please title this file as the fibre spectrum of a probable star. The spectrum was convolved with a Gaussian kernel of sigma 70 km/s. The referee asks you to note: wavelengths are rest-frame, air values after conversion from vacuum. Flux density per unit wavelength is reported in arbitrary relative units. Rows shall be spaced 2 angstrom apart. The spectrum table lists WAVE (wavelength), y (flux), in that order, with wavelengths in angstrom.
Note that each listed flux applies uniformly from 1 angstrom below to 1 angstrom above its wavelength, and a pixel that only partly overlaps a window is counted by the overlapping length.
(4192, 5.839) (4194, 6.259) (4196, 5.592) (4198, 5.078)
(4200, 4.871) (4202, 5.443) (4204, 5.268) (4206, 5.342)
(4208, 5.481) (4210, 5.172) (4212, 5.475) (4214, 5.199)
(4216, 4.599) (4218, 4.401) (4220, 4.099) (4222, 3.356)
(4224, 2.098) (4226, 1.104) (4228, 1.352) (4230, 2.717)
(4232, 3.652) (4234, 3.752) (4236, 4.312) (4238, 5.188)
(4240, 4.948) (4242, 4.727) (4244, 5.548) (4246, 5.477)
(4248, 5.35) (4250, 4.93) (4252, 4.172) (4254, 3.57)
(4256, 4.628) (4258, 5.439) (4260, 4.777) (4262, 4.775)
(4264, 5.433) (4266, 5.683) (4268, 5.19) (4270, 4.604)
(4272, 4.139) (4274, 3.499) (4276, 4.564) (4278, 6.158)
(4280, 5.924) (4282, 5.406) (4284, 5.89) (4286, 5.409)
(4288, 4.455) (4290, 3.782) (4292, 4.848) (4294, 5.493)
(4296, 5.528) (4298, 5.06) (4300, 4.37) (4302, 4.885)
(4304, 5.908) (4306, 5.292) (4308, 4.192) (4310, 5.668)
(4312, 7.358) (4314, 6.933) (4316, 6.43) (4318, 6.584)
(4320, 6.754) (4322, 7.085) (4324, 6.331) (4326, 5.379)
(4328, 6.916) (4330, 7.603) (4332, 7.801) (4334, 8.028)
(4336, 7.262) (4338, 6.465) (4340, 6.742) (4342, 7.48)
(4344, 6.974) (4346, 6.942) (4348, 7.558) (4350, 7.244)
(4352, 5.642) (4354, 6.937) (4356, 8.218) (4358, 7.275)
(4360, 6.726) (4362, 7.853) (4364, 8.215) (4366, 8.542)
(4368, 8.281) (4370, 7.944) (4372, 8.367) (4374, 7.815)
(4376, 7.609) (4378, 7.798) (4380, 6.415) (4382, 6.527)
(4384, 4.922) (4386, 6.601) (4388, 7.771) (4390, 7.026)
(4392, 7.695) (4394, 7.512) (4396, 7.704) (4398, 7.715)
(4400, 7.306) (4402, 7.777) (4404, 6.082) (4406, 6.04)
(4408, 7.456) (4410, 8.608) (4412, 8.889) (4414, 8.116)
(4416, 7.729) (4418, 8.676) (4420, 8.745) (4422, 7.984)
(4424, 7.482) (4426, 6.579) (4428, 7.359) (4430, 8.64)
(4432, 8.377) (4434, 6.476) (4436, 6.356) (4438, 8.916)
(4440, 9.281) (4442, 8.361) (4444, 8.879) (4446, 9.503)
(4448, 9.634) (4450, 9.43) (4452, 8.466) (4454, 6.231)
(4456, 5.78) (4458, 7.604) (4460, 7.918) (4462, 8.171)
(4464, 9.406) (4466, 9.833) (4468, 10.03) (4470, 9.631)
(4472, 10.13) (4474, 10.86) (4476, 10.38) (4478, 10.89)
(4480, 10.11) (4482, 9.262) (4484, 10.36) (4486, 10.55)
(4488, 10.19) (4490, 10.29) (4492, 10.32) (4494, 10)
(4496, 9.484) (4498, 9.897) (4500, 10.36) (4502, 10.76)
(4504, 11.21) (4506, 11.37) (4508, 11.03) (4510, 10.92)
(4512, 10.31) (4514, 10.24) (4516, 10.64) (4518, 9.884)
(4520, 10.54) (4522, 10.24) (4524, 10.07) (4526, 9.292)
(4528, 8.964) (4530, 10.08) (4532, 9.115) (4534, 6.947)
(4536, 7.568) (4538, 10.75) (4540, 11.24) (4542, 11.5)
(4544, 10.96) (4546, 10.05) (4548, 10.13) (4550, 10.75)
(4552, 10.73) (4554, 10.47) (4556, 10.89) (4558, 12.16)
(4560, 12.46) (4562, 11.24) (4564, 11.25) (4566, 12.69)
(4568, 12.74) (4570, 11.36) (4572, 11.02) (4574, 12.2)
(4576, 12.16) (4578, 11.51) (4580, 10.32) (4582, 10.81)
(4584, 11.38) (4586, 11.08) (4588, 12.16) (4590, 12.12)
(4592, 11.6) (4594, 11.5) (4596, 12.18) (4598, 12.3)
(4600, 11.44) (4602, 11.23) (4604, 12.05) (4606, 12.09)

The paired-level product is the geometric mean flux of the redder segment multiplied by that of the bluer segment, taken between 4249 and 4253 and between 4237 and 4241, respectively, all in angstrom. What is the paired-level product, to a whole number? 23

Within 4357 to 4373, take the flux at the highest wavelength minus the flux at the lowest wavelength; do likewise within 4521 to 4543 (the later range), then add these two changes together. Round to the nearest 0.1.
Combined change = 2.4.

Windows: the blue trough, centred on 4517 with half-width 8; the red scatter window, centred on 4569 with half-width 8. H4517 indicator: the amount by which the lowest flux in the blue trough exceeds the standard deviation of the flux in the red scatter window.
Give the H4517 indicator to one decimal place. 9.2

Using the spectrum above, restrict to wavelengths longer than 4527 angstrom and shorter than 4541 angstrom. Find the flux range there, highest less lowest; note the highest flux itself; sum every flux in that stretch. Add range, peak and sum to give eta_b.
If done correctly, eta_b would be 80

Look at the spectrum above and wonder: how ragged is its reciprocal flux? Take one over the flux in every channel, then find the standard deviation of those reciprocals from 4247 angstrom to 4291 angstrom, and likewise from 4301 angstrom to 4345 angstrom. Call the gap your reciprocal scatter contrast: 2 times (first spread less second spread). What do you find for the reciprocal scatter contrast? 0.015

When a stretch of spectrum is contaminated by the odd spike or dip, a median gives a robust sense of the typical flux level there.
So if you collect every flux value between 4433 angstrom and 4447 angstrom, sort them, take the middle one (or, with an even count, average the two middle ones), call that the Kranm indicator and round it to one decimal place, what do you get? 8.9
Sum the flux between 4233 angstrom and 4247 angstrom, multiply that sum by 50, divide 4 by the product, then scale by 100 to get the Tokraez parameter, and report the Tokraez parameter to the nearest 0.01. 0.24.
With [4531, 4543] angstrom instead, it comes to 0.14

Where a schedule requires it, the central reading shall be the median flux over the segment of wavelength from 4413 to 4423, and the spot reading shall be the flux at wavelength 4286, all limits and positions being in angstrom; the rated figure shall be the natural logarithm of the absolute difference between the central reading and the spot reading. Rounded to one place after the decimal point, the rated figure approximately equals 1.0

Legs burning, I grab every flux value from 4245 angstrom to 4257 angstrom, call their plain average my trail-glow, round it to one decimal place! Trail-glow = 4.7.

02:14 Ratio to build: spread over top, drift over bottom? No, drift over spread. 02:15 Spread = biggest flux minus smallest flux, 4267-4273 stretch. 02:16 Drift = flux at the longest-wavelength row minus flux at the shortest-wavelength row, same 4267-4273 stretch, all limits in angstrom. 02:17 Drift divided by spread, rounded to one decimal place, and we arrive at -1.0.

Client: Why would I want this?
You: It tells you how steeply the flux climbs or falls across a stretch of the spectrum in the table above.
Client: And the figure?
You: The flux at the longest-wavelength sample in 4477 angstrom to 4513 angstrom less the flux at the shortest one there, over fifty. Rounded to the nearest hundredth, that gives -0.01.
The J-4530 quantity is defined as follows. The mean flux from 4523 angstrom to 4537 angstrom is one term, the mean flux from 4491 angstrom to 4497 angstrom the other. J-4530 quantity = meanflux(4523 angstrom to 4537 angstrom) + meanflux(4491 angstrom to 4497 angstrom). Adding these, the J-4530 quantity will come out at 19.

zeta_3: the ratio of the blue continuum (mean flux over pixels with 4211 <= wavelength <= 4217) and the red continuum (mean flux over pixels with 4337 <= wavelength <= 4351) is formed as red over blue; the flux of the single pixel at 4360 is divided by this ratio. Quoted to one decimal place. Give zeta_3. 4.9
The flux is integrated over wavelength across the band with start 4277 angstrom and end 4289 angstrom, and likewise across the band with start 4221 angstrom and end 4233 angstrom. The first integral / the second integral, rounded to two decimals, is 2.33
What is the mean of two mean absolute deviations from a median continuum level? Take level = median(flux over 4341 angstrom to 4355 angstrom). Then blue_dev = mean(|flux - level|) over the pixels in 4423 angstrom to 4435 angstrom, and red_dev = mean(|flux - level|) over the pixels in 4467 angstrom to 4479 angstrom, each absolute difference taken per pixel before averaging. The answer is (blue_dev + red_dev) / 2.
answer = 2.1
